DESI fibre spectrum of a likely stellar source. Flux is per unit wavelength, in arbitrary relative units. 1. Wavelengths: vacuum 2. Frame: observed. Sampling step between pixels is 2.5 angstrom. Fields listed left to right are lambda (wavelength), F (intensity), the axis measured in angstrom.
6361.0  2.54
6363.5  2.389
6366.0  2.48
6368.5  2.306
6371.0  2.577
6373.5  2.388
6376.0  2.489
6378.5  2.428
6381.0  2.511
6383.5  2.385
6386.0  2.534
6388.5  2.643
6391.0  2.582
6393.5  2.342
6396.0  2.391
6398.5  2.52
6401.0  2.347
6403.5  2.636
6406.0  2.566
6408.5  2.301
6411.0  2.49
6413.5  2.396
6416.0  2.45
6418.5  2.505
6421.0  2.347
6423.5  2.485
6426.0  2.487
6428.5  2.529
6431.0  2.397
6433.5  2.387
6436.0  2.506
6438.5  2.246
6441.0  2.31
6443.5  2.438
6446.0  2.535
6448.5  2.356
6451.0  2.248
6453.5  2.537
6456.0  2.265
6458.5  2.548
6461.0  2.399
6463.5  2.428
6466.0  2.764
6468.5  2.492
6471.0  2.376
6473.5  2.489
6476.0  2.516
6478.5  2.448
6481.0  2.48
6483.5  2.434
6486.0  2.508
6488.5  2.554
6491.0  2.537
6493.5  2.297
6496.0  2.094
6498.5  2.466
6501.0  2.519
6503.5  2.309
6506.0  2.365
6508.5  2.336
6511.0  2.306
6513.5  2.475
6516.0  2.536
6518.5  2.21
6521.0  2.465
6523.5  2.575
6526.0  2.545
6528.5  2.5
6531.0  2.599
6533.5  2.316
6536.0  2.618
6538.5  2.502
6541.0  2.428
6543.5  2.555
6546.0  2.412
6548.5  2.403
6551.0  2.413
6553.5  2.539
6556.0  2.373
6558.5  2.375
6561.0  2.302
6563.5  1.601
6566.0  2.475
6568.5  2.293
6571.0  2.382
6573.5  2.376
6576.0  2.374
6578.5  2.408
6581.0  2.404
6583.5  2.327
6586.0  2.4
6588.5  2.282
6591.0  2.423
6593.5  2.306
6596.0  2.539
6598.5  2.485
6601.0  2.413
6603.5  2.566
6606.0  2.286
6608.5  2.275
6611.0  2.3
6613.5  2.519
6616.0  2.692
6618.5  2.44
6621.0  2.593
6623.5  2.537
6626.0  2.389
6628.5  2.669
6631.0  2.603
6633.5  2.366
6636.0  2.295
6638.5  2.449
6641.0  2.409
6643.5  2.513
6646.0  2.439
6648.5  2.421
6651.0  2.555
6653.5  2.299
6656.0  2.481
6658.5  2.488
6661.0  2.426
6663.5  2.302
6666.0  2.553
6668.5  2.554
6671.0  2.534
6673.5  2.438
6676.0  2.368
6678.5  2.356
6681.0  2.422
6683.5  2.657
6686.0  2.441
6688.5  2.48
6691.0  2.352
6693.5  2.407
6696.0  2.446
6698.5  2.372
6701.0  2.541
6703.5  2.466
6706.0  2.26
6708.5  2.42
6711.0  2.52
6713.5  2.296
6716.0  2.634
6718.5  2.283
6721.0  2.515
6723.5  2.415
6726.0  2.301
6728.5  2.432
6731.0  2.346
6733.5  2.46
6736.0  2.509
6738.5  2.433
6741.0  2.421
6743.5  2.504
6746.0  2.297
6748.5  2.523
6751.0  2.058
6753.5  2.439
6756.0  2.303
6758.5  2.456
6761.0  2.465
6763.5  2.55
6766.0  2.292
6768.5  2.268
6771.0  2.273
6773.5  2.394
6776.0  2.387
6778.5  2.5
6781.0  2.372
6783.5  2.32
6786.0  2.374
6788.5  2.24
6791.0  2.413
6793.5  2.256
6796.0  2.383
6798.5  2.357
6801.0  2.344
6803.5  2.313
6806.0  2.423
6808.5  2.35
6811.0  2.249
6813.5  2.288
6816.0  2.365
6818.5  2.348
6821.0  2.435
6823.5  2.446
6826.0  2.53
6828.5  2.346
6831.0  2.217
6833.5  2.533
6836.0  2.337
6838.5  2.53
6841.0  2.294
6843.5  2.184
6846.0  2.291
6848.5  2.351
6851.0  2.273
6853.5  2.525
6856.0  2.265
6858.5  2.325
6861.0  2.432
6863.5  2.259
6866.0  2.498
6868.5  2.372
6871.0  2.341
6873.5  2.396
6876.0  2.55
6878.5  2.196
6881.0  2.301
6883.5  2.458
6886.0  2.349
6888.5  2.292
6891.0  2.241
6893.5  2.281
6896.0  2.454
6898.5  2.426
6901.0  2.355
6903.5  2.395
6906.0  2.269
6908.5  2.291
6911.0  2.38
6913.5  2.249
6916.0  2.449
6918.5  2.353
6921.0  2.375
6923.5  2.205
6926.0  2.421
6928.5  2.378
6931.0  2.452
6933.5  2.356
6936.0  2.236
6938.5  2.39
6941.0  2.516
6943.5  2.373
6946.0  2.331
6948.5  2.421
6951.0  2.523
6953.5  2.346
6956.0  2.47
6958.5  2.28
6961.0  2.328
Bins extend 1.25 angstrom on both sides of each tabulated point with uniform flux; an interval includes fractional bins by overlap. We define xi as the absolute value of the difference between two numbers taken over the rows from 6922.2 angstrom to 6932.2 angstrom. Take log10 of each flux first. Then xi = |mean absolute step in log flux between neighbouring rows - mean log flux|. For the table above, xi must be 0.353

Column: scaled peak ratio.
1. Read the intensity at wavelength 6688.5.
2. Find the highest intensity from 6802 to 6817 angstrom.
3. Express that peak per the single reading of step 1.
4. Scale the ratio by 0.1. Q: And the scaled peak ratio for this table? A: 0.098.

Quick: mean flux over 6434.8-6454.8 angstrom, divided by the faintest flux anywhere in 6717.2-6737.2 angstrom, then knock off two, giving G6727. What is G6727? -0.95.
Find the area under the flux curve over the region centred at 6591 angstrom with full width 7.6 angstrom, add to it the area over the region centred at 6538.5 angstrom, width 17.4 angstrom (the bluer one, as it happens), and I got 61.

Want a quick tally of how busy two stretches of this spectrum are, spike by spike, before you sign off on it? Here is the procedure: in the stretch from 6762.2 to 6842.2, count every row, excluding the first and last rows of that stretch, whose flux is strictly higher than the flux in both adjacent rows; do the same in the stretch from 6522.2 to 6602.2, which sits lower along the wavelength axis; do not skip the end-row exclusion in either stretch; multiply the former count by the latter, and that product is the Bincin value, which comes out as 110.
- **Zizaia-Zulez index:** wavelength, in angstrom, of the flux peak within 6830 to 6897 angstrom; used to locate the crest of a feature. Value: 6876.0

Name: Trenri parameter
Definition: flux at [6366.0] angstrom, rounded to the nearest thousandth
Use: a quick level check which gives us 2.480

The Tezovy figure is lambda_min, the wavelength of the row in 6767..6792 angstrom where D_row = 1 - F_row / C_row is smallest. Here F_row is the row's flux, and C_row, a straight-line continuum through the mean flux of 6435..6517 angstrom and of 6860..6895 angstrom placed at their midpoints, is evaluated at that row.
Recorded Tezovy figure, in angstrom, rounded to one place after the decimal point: 6778.5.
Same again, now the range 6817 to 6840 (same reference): 6833.5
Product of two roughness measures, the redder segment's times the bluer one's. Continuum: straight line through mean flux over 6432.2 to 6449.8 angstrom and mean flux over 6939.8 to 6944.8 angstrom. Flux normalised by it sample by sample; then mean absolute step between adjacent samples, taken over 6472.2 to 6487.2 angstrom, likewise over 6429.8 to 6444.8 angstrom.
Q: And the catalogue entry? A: 0.0010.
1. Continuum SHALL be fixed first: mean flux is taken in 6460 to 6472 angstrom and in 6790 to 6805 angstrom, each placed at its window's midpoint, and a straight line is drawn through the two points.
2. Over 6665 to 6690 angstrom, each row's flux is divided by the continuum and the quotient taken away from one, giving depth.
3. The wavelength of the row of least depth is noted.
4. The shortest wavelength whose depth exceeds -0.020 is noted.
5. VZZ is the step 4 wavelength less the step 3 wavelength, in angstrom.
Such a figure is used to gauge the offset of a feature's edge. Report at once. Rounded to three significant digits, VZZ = -10.0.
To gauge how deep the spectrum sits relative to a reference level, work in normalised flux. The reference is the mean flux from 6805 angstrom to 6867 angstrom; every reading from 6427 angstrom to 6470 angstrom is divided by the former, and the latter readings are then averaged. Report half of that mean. 0.515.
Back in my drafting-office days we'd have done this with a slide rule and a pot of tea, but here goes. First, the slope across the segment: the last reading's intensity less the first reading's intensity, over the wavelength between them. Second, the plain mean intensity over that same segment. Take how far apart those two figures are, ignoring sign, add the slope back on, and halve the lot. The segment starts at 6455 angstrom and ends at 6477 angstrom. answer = 1.24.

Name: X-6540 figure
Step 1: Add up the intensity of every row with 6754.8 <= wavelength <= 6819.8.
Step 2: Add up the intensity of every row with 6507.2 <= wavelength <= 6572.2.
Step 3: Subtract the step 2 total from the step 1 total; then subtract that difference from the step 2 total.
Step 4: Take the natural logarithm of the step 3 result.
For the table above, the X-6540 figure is 4.156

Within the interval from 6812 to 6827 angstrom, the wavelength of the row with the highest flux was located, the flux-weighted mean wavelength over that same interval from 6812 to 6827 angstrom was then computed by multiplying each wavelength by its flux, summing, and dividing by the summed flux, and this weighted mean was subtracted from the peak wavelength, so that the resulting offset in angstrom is 6.1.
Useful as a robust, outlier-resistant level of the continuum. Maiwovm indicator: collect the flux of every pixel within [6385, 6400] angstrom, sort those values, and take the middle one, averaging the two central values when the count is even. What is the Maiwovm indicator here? 2.53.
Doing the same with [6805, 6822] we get 2.35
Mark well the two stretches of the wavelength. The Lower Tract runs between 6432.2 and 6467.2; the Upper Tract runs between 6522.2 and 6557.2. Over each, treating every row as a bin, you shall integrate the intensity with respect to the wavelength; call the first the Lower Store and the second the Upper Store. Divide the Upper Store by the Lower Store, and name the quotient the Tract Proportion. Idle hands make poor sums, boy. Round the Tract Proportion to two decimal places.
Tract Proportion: 1.02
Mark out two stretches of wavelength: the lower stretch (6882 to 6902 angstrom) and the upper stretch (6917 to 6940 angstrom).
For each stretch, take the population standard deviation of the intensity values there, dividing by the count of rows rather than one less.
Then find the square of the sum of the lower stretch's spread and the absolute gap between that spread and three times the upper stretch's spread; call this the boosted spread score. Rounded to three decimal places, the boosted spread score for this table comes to 0.052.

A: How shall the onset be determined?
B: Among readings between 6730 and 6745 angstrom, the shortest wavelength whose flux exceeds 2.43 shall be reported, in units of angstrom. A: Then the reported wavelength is 6733.5 angstrom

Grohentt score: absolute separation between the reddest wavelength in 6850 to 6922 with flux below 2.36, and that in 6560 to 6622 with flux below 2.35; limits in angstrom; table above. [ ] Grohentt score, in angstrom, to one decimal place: 307.5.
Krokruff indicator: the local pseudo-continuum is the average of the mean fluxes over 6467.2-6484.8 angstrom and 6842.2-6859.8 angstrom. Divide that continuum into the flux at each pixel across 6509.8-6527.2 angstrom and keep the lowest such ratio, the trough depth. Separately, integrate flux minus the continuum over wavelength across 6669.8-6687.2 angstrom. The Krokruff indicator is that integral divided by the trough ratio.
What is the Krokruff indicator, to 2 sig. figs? 1.3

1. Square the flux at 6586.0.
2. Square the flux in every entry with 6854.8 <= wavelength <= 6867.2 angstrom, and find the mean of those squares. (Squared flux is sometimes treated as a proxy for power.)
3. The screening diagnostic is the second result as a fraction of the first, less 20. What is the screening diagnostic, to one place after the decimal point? -19.0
